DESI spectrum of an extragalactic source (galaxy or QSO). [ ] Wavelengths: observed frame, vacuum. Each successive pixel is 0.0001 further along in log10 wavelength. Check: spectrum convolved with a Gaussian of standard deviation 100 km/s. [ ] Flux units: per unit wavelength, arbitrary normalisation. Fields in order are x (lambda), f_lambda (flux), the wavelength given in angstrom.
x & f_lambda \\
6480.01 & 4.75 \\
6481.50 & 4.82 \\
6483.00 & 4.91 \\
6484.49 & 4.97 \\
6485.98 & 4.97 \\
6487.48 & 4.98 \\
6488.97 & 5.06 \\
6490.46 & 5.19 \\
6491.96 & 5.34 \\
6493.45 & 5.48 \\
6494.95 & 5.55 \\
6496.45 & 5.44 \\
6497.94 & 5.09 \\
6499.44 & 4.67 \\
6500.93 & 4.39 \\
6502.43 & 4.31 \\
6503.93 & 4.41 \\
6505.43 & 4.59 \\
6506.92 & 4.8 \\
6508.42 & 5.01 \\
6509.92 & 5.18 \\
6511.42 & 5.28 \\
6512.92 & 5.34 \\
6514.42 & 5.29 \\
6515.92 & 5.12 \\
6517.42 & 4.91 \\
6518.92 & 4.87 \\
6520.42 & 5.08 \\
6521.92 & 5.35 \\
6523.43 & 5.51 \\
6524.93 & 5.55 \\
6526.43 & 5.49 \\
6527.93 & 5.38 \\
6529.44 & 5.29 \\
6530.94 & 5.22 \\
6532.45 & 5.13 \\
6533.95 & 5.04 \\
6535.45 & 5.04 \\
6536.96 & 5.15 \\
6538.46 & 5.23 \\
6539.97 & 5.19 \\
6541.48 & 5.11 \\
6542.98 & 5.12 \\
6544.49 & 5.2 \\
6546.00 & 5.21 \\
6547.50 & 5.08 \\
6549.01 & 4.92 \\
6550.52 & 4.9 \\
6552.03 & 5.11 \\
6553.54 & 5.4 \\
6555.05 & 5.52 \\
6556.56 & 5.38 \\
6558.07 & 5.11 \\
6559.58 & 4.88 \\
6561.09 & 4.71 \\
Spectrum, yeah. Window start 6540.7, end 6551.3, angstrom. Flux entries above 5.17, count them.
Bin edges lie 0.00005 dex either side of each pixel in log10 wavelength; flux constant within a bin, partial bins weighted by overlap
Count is 2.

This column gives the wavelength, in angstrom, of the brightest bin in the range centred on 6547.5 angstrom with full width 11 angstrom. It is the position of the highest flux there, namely 6546.00 angstrom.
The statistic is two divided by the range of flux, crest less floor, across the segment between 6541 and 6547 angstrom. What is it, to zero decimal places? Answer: 20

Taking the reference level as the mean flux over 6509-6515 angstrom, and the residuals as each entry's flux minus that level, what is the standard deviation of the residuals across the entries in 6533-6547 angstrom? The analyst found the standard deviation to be 0.07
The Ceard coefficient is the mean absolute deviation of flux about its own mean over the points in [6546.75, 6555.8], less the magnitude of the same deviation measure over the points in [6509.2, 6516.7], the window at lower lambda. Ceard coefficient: 0.13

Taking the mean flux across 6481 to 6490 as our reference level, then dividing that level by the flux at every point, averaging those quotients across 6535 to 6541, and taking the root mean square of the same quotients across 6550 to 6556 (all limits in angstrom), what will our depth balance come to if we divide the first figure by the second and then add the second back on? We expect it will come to 1.96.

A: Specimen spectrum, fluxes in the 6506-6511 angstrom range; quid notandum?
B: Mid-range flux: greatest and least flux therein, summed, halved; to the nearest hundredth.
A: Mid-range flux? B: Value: 4.99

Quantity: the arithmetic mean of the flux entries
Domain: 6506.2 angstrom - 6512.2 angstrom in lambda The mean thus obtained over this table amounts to 5.07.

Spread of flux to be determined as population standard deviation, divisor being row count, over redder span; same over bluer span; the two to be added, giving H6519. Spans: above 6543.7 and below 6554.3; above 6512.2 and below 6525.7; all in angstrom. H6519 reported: 0.392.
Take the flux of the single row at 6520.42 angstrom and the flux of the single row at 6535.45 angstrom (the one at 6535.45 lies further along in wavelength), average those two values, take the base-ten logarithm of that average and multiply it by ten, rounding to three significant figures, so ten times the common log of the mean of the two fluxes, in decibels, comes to 7.04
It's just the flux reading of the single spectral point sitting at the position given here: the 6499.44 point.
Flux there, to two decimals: 4.67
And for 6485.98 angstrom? 4.97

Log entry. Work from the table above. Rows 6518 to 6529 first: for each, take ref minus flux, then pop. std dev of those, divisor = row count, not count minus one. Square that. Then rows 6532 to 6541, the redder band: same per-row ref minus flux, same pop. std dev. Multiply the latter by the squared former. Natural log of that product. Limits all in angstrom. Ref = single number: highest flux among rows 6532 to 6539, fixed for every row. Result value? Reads -5.6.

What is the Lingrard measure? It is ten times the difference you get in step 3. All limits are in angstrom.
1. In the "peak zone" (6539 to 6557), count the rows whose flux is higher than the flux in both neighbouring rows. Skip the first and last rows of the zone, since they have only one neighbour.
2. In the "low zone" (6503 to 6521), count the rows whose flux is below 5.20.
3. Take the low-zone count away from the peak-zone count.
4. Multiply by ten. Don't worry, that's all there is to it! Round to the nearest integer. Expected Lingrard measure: -70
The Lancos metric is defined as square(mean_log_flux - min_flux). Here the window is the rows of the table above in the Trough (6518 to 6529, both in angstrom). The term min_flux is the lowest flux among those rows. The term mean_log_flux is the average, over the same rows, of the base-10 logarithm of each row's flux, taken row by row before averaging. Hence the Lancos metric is 17.2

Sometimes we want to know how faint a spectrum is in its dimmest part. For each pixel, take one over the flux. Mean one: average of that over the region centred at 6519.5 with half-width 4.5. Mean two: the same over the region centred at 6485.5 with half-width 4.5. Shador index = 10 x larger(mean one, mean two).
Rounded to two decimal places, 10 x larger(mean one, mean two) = 2.02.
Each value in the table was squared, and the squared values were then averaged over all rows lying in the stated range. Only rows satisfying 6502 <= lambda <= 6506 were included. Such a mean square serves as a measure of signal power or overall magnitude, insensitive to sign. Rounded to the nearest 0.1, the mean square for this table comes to 19.7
